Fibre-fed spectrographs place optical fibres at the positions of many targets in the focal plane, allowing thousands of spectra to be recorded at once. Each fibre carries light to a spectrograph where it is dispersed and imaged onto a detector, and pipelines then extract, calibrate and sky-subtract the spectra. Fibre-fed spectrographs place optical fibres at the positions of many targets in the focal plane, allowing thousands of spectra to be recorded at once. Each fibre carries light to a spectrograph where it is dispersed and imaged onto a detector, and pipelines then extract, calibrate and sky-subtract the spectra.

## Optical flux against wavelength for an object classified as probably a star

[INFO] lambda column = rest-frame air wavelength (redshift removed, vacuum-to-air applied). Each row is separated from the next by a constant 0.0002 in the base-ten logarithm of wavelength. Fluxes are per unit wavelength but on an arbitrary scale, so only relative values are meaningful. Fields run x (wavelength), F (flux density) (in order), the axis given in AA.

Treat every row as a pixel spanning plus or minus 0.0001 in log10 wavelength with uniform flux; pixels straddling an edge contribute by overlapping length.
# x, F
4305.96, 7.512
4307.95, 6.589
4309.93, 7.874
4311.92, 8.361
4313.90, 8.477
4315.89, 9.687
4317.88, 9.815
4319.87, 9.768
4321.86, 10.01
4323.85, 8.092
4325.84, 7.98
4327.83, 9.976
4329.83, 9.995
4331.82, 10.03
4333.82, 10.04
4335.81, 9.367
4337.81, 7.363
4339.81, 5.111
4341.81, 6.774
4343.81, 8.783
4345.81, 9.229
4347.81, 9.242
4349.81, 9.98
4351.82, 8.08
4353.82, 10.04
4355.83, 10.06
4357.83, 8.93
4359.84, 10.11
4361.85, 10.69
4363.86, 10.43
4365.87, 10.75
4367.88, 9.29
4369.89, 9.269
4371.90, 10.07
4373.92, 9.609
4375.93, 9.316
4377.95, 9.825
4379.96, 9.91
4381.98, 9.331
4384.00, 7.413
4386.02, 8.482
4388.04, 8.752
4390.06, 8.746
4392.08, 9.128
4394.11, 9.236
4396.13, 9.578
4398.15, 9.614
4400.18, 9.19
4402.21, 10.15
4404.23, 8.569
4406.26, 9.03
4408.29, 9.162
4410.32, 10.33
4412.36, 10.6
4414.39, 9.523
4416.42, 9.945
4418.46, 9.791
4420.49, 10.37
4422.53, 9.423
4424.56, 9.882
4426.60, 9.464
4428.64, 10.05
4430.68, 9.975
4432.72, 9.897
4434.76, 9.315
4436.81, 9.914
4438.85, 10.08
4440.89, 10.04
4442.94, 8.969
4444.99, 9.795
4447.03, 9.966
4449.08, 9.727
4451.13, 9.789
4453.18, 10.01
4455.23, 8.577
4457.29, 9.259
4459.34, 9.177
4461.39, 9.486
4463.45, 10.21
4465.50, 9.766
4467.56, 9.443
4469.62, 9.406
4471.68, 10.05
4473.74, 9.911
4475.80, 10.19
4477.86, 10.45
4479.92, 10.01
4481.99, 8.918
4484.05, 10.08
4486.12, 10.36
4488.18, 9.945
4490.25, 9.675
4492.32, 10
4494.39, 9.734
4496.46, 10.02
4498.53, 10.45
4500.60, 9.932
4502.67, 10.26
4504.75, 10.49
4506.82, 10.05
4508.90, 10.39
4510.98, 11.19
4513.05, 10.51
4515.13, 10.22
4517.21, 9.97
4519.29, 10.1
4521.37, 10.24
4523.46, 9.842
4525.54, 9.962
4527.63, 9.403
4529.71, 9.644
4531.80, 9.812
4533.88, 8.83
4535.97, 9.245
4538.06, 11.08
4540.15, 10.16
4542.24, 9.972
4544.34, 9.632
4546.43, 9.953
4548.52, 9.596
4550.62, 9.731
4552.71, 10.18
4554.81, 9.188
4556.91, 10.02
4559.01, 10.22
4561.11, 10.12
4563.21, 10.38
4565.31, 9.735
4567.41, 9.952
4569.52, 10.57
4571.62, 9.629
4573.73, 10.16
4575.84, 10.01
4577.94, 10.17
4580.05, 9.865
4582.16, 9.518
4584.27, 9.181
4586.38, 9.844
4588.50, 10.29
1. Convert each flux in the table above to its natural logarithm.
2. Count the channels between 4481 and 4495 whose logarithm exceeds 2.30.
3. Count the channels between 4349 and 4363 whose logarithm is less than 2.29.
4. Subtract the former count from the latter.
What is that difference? -1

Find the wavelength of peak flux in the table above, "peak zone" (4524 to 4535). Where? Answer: 4525.54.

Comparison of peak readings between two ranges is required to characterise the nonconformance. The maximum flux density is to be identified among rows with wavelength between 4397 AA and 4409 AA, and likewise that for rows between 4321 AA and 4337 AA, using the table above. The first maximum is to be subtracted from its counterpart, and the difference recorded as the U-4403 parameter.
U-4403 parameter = -0.1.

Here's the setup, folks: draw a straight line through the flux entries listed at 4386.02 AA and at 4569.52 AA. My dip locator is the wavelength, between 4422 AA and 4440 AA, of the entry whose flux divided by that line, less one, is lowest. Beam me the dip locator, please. 4434.76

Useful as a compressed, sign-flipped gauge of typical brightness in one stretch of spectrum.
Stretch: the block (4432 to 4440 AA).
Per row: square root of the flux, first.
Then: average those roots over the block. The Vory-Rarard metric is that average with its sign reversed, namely -3.13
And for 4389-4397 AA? -3.03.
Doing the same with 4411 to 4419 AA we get -3.16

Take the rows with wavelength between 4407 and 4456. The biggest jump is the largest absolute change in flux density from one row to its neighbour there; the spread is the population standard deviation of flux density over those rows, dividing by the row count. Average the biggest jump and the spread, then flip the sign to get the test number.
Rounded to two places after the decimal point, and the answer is -0.94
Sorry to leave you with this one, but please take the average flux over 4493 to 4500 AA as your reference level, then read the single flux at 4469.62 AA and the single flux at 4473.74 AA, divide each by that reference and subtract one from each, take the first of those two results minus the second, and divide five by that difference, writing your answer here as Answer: -100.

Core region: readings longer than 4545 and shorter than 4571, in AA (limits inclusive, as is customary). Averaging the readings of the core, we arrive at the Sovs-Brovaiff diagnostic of 10.0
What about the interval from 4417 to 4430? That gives 9.8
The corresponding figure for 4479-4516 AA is 10.1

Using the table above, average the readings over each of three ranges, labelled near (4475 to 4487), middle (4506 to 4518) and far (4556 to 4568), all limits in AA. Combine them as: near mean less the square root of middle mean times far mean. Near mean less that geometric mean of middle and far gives -0.2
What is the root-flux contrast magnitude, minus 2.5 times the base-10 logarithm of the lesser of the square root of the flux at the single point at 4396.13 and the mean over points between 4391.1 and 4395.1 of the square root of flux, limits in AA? -1.20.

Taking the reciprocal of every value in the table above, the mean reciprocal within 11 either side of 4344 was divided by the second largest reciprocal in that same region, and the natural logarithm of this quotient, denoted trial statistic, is -0.19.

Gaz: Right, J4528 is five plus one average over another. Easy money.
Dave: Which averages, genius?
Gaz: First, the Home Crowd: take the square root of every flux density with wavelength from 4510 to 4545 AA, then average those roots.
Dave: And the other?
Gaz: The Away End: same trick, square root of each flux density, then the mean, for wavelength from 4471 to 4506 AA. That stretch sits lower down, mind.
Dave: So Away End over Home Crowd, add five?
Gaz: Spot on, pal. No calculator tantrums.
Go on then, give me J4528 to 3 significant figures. 6.00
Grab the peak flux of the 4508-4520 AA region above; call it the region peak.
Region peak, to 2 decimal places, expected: 11.19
